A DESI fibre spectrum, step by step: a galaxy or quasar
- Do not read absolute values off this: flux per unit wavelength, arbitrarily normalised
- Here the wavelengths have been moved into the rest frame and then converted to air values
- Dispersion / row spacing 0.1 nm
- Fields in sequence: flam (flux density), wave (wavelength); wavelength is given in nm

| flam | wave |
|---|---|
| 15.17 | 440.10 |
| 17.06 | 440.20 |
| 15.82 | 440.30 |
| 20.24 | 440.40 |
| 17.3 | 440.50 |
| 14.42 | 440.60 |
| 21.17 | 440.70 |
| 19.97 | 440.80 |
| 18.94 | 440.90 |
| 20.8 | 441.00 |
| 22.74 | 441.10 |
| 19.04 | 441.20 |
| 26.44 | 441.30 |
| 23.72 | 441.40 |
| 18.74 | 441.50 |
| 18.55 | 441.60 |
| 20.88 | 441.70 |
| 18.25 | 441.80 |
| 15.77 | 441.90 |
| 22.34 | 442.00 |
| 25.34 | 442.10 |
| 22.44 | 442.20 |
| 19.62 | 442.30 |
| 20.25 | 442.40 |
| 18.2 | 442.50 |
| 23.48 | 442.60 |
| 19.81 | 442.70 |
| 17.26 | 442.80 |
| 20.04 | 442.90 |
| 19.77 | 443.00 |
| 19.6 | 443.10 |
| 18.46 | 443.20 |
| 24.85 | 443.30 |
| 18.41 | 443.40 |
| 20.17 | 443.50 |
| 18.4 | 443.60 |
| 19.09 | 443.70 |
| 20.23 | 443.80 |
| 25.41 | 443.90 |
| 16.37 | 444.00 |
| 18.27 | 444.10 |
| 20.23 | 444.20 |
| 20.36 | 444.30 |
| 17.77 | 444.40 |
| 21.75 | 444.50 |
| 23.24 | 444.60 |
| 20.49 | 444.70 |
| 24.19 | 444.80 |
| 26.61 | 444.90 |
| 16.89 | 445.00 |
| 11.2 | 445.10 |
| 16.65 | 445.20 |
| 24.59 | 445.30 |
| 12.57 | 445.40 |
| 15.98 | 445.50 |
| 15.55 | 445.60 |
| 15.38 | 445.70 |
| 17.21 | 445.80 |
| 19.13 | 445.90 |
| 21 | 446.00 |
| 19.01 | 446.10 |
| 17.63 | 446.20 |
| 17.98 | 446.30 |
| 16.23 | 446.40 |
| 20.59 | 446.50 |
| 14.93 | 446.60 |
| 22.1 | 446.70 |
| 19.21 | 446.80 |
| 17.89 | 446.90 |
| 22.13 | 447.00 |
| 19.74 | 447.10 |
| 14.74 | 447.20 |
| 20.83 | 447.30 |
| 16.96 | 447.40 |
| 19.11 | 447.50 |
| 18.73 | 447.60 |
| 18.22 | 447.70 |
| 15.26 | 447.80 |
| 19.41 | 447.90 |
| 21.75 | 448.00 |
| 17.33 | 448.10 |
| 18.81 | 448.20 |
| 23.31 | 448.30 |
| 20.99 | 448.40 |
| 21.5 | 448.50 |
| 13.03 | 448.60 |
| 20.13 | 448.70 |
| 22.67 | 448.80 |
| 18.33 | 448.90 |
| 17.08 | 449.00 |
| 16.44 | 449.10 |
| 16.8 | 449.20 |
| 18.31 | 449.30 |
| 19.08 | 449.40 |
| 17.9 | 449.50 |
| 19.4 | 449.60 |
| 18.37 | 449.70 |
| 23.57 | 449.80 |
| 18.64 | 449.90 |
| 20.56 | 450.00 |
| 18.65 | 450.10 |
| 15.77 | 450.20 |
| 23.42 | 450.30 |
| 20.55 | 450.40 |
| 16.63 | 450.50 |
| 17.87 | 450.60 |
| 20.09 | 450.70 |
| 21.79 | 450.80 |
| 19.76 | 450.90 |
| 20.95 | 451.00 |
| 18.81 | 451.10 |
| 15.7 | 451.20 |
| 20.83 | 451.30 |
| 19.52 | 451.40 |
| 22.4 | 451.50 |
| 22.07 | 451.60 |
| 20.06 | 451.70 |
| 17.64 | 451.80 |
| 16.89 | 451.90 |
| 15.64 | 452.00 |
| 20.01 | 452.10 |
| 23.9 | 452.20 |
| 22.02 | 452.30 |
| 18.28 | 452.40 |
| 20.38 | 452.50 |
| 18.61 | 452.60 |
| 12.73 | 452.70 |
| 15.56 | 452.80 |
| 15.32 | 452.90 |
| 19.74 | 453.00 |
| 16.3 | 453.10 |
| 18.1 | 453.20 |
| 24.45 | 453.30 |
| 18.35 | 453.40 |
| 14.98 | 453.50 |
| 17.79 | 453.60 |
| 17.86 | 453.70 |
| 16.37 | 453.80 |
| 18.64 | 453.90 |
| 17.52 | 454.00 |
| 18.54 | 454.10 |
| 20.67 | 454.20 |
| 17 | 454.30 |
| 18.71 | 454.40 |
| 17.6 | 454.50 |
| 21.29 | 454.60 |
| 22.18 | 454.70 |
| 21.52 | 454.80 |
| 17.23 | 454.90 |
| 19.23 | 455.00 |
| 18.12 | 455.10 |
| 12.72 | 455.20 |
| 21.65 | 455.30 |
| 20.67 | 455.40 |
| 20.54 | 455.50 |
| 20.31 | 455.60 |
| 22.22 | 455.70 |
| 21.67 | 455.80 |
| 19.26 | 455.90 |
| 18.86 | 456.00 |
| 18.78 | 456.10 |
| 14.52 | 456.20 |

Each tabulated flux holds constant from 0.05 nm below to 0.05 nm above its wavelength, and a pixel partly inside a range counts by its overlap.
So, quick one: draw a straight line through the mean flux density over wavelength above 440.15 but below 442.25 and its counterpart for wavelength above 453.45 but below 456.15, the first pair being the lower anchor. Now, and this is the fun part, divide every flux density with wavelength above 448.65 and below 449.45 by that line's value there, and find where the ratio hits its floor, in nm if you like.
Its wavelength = 449.10 nm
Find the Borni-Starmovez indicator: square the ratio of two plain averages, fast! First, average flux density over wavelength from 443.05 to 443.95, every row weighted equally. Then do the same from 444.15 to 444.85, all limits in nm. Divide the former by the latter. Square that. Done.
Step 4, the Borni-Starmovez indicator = 0.94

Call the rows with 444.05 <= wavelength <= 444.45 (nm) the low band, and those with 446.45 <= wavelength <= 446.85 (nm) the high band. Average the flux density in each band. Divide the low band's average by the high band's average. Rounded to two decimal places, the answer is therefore 1.00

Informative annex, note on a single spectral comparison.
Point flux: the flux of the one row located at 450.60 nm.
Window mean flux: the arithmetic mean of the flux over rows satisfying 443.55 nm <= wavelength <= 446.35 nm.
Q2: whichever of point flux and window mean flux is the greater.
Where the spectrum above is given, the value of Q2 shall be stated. 19.0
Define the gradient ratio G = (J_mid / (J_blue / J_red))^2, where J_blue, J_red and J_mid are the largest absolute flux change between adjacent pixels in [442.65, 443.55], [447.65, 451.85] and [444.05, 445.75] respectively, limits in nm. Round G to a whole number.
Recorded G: 250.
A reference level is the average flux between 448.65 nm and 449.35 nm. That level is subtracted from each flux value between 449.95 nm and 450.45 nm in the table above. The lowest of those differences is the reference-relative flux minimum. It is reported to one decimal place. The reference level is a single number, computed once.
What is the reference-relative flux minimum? -2.8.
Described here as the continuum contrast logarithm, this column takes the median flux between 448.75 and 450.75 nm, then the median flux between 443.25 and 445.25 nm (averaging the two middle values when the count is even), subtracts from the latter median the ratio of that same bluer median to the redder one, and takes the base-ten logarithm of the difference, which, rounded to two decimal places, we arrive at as 1.28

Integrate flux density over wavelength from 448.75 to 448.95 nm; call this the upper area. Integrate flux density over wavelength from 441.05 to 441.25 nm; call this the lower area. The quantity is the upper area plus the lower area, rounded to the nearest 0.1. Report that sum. 8.3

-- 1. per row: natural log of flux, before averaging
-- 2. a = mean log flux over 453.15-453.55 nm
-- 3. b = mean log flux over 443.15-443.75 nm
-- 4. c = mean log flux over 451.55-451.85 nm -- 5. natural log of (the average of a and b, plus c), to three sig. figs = 1.78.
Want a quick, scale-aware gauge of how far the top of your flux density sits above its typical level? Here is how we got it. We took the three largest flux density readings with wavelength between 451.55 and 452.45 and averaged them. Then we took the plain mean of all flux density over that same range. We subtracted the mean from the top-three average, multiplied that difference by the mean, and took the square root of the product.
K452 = 7.7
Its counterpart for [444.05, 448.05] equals 10.9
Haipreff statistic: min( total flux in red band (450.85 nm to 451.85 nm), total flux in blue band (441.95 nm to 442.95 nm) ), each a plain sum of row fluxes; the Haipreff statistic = 198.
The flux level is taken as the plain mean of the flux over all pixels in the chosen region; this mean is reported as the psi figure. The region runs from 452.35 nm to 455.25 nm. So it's 18.1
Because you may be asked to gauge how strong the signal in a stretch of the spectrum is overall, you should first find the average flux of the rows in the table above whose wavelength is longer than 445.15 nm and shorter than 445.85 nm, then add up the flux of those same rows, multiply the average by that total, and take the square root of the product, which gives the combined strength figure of 44.6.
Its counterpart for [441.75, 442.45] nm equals 54.4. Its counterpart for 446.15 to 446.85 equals 48.6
